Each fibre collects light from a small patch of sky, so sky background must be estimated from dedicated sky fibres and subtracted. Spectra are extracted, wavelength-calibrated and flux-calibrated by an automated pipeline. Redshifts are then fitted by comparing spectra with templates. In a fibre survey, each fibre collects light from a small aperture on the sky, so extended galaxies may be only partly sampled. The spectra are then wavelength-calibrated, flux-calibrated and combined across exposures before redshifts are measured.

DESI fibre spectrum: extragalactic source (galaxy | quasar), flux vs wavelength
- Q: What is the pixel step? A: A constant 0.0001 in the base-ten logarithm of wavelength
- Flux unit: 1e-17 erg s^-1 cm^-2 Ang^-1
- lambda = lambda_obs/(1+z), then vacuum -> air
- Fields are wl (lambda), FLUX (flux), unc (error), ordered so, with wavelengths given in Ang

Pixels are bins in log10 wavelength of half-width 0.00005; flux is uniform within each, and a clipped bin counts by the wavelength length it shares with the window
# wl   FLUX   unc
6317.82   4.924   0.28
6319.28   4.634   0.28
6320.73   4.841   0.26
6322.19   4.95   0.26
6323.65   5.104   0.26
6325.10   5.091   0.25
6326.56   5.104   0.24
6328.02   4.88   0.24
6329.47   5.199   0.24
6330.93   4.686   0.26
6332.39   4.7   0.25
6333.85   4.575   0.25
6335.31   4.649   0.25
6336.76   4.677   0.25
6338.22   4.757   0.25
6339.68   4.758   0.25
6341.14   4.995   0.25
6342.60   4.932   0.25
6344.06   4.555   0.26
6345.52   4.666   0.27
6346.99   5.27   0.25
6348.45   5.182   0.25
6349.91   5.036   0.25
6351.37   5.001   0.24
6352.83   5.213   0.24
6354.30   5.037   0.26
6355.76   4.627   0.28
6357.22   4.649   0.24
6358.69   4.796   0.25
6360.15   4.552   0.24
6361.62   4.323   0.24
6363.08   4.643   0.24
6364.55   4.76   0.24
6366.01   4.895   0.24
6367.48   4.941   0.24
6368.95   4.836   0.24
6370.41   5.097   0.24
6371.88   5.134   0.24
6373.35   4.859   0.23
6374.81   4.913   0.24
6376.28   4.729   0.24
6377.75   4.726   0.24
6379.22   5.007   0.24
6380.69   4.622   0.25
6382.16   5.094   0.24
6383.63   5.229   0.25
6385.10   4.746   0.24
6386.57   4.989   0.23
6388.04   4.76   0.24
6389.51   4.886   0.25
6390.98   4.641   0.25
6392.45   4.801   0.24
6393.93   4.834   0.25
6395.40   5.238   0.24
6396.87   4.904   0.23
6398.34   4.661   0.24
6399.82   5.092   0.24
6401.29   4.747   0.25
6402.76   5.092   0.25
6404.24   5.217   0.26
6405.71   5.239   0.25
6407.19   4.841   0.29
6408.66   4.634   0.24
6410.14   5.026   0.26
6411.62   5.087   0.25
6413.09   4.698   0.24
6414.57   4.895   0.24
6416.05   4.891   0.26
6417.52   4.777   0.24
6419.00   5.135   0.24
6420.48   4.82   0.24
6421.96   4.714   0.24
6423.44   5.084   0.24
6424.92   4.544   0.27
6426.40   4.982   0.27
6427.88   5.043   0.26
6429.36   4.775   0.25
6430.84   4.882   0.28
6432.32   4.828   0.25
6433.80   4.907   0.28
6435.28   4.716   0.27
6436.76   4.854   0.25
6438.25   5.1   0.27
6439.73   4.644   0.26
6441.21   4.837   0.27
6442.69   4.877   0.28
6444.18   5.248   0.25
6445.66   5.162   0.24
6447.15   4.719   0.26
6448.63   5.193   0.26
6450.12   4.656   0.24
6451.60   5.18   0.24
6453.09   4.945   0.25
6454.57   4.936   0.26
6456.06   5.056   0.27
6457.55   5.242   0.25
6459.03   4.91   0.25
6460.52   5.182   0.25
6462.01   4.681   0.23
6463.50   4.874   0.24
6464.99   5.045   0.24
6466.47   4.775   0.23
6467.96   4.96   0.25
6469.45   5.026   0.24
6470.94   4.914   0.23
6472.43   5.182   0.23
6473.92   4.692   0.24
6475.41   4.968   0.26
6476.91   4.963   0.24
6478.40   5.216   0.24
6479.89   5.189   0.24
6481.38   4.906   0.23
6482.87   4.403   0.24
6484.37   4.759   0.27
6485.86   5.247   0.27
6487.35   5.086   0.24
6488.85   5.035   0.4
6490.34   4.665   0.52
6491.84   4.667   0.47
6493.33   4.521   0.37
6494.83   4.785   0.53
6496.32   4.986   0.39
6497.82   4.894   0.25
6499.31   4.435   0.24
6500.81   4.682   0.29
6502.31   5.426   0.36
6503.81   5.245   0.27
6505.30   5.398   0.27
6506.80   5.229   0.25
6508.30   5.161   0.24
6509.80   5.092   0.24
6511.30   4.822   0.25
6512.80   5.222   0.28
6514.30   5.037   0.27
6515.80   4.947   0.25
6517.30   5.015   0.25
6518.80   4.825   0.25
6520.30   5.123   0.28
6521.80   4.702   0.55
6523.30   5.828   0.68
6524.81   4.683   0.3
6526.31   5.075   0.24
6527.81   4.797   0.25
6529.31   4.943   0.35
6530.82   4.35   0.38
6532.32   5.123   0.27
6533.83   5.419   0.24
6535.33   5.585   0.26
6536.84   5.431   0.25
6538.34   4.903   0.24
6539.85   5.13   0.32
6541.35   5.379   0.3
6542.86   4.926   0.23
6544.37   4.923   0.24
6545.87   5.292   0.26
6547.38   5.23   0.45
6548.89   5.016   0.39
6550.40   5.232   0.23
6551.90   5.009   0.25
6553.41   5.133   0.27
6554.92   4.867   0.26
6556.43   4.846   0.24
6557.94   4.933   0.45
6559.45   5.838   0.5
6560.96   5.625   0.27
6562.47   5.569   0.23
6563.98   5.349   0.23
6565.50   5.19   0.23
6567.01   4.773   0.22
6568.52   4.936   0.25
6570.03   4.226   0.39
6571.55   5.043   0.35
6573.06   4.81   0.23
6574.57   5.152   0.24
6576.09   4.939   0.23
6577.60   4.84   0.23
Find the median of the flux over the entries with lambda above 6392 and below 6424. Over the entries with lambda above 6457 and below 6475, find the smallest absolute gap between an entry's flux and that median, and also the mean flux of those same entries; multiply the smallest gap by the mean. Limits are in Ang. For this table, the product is 0.08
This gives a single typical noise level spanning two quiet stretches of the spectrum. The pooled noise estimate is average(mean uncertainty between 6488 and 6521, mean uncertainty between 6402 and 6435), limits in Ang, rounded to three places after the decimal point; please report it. 0.285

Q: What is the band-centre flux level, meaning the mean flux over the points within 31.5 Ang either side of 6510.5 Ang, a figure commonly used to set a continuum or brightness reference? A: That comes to 5.00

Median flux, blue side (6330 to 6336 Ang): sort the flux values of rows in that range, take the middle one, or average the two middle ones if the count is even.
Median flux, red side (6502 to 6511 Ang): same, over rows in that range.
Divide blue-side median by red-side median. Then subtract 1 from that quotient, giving -0.11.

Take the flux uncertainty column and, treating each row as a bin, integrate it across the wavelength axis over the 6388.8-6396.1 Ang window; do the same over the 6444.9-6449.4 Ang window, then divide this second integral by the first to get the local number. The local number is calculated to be 0.6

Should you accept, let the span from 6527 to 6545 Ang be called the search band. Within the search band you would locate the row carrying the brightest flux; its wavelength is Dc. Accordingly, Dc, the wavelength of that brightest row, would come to 6535.33 Ang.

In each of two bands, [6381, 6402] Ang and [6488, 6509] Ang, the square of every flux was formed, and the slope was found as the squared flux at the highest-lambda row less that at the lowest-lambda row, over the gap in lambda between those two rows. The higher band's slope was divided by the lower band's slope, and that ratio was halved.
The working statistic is -0.2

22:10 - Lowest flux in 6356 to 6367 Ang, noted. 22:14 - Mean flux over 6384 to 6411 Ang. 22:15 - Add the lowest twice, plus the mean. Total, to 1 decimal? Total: 13.6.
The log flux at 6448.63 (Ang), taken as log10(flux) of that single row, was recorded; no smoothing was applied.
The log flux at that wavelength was 0.715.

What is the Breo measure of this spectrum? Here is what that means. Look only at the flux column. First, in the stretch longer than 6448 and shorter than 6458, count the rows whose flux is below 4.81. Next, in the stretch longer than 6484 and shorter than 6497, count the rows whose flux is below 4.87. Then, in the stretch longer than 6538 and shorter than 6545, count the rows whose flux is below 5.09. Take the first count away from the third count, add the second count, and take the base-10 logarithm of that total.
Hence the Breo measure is 0.85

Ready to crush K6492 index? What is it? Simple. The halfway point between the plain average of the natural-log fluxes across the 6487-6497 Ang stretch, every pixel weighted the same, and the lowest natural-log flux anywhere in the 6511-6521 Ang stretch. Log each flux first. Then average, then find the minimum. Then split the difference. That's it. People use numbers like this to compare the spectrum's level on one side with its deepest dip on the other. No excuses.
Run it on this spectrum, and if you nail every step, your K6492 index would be 1.57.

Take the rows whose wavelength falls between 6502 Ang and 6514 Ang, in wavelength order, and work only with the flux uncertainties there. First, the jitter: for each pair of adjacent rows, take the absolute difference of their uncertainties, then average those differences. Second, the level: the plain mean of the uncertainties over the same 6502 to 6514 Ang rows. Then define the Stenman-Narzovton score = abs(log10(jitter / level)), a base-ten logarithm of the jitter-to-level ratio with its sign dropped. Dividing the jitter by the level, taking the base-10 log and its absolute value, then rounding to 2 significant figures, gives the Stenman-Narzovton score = 1.1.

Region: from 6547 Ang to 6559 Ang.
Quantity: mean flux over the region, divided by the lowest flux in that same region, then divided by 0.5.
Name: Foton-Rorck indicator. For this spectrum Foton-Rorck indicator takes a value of 2.08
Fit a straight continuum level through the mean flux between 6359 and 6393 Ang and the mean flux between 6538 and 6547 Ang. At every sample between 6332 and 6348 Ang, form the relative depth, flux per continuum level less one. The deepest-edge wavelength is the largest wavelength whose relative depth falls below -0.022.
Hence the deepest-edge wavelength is 6345.52 Ang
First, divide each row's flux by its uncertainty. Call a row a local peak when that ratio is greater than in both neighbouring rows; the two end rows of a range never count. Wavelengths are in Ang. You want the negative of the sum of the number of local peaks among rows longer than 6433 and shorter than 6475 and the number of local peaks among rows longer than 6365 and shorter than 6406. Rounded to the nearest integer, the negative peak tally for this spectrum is -18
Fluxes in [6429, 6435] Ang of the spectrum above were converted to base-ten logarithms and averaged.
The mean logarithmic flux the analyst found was 0.686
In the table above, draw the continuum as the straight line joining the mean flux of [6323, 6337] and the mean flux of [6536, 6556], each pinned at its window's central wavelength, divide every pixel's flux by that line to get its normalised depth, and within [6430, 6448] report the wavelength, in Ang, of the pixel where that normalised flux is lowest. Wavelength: 6439.73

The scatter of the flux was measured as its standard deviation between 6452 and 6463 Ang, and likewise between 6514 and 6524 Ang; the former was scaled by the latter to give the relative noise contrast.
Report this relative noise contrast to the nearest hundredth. 0.52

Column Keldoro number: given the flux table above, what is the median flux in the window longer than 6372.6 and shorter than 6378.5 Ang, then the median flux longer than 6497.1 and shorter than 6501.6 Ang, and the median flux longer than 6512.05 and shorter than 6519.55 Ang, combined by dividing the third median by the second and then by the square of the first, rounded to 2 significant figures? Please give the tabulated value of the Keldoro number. 0.047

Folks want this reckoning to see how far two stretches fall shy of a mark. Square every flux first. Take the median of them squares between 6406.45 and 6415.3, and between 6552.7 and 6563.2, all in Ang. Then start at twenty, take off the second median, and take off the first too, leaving -30.0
